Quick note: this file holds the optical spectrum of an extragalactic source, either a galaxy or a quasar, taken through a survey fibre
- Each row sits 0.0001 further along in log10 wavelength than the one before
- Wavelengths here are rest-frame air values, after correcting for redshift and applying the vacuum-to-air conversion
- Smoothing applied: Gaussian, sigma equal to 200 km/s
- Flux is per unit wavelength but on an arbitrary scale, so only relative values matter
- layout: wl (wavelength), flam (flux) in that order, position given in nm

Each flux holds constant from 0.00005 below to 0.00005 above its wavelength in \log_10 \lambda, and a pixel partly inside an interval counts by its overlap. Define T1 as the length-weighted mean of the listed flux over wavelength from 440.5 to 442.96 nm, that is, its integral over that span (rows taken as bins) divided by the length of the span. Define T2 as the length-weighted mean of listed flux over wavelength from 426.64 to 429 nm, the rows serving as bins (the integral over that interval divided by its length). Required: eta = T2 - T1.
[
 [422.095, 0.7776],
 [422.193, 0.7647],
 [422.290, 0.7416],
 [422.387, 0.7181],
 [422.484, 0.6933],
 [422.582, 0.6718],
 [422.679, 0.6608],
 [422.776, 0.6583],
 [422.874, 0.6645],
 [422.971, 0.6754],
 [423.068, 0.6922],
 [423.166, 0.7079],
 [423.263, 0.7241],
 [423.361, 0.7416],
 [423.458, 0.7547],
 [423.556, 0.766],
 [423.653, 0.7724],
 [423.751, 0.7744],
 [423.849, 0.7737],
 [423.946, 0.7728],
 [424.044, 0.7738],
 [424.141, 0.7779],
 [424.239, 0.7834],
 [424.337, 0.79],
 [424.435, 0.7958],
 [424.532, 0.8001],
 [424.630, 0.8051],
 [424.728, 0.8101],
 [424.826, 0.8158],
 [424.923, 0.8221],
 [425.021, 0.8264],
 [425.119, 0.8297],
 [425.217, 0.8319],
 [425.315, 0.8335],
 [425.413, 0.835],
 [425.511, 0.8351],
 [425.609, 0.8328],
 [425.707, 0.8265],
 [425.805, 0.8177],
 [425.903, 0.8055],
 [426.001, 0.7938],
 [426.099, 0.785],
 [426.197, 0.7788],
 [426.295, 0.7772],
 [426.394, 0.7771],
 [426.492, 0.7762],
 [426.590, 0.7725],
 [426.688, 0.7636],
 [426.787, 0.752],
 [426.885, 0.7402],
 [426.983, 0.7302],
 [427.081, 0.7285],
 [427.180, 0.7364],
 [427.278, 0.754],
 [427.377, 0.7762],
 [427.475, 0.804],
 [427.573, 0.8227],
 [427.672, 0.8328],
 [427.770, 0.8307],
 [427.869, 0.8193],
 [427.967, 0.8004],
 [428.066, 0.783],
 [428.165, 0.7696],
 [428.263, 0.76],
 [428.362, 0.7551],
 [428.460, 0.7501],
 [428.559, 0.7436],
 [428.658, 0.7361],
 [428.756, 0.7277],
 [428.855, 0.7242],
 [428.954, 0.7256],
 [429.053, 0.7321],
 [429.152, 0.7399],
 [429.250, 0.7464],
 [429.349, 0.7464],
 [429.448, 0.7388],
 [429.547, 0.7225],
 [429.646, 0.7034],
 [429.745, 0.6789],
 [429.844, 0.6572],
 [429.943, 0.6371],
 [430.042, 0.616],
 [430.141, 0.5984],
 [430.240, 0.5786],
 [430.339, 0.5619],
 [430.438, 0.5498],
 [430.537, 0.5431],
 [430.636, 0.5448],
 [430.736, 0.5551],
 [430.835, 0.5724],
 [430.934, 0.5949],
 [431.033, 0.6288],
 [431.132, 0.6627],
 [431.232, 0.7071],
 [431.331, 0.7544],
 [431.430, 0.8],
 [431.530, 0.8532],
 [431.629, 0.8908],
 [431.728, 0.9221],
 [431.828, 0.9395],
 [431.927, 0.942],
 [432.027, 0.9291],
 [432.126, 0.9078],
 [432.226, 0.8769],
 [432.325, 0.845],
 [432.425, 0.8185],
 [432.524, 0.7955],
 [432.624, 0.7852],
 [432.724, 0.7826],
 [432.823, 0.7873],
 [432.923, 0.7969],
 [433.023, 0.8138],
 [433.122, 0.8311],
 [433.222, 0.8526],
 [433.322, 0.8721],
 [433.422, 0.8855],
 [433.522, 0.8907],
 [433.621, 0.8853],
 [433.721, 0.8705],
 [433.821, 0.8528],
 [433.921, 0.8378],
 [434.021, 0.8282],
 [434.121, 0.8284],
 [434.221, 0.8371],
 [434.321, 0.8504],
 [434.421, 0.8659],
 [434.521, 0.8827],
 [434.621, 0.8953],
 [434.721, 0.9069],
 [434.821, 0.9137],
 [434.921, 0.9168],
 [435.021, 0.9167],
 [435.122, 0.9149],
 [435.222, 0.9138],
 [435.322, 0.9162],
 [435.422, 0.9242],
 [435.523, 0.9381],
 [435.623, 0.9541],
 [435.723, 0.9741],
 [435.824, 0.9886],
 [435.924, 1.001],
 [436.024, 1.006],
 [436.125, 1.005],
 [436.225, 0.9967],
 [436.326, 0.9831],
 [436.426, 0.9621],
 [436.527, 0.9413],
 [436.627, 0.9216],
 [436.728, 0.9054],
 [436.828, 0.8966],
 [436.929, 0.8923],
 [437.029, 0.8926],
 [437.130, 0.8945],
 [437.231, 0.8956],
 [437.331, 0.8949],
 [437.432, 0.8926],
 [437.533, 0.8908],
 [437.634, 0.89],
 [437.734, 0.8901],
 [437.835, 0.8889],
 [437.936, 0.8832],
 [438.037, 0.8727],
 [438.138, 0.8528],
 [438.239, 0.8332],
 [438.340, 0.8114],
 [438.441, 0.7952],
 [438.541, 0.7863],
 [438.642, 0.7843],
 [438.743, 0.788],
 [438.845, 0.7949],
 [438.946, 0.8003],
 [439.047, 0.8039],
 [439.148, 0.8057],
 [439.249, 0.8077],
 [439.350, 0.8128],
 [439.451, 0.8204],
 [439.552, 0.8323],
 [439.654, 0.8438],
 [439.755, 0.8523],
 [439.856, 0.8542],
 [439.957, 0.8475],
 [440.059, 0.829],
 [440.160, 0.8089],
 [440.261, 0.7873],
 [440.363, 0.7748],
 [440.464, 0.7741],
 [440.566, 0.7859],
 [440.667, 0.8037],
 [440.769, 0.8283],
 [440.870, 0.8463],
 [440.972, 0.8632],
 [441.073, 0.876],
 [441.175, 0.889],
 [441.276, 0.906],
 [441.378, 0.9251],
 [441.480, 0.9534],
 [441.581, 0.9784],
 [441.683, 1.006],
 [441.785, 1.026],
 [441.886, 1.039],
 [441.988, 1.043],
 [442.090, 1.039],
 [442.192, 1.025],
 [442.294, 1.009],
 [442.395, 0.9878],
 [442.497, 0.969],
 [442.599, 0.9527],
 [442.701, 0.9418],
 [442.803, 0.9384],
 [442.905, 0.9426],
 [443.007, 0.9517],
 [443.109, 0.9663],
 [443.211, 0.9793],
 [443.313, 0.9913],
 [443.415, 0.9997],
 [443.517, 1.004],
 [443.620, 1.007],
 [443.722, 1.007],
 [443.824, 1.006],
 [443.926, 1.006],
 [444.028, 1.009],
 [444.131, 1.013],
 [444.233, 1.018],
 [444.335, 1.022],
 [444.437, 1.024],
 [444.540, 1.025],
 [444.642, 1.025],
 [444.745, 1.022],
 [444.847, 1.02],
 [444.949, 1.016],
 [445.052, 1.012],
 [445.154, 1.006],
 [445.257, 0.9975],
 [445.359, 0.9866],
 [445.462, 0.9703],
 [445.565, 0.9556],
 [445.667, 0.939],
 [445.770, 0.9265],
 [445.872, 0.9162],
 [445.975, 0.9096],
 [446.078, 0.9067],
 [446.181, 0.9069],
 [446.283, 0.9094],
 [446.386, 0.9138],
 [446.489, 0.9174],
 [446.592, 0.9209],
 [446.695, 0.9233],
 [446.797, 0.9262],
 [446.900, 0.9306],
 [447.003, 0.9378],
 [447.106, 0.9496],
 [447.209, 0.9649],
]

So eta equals -0.17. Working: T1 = 0.94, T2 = 0.765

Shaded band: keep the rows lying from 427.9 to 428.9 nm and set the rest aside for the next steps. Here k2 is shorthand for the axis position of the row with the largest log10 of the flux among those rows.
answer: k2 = 427.967 nm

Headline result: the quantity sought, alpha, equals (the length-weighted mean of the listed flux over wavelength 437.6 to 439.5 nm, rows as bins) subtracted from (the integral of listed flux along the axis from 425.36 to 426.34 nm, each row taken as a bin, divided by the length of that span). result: -0.02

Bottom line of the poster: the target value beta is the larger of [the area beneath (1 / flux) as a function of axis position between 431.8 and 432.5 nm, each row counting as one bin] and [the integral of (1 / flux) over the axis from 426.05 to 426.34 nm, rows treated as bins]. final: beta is 0.79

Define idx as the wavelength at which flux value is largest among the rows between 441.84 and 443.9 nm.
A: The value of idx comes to 441.988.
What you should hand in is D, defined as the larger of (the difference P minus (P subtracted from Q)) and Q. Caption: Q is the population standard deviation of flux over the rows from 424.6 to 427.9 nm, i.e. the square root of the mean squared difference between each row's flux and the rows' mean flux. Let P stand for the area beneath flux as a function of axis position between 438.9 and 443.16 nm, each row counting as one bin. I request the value 7.6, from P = 3.8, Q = 0.034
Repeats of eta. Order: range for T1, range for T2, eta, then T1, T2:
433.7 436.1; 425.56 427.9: -0.12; 0.91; 0.784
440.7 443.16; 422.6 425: -0.20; 0.95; 0.755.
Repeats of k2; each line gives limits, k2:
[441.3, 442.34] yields 441.988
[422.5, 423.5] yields 423.458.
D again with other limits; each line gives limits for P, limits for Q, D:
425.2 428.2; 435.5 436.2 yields 4.7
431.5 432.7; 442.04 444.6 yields 2.1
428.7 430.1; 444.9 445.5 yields 2.0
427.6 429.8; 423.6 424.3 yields 3.3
